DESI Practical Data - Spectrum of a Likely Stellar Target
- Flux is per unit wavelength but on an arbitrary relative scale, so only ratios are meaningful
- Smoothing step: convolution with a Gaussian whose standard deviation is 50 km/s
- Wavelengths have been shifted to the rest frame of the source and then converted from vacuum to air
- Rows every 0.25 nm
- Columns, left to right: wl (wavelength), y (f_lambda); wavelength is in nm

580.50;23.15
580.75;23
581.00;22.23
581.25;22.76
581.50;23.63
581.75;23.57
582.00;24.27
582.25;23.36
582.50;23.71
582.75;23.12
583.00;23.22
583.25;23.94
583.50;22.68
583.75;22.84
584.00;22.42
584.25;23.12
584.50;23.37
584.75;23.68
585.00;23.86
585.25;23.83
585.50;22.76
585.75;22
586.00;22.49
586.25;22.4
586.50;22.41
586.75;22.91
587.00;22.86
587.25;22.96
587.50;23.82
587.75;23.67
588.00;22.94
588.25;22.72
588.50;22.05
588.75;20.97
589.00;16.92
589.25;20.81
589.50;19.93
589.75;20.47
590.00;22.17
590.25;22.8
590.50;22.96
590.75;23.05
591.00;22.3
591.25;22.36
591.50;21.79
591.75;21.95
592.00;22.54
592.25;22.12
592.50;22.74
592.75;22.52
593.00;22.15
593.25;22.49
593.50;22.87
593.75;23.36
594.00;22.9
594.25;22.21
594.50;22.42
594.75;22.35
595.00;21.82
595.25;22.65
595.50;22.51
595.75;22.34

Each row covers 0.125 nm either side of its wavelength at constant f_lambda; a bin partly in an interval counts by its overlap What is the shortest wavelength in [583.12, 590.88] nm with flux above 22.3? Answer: 583.25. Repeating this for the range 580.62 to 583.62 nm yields 580.75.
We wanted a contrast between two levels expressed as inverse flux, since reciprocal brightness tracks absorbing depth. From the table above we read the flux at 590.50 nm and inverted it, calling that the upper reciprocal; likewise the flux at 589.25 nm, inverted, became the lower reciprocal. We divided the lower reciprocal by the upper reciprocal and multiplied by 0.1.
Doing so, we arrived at 0.110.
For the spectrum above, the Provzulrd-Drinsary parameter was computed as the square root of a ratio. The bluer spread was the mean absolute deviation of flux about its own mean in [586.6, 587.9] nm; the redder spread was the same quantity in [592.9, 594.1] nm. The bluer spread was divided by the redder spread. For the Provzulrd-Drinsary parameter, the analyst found 1.07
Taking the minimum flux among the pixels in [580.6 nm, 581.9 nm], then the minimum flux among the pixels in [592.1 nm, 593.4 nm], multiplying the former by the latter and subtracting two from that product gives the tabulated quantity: 490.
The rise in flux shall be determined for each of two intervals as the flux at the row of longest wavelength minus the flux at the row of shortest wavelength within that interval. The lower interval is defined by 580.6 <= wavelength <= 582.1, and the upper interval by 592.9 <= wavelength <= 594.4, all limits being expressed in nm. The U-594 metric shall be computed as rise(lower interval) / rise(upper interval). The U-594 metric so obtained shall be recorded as 21.2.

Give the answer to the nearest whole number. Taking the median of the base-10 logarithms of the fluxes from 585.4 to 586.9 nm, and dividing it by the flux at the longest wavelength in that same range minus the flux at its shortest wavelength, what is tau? 9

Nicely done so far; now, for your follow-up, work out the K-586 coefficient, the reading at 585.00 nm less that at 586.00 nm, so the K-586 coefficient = 1.4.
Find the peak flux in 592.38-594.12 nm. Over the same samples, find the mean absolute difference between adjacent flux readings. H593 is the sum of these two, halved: 11.9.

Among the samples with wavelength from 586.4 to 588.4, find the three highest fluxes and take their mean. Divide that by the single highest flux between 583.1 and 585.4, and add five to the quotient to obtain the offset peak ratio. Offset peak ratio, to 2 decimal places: 5.98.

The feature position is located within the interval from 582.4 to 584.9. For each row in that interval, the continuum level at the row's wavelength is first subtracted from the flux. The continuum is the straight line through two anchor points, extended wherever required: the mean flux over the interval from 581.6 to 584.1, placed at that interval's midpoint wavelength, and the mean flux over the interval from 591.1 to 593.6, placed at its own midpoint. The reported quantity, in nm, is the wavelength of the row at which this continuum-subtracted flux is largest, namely 583.25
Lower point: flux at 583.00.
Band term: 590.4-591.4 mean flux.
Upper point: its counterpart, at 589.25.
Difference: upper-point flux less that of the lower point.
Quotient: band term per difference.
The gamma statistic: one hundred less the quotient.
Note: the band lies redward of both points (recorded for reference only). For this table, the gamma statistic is 109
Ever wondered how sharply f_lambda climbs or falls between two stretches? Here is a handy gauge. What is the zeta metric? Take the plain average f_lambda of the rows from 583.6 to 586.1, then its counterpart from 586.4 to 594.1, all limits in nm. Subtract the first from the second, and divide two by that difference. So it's -2.4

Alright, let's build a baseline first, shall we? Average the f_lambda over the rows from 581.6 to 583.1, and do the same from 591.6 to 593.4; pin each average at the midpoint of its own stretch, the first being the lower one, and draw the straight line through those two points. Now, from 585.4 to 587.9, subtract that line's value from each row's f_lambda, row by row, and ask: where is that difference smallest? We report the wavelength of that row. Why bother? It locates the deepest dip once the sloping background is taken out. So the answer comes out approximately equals 585.75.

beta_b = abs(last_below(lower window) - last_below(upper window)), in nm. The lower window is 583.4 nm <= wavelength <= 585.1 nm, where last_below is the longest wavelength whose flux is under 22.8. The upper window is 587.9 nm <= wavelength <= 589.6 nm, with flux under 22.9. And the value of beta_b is 5.50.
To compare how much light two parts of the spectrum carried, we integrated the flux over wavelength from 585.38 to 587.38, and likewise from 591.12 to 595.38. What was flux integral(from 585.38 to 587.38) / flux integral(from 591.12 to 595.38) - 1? -0.5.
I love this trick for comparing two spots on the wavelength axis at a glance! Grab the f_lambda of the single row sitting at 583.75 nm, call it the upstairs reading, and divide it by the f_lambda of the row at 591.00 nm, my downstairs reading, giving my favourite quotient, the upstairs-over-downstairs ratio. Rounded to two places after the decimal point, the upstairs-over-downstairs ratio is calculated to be 1.02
